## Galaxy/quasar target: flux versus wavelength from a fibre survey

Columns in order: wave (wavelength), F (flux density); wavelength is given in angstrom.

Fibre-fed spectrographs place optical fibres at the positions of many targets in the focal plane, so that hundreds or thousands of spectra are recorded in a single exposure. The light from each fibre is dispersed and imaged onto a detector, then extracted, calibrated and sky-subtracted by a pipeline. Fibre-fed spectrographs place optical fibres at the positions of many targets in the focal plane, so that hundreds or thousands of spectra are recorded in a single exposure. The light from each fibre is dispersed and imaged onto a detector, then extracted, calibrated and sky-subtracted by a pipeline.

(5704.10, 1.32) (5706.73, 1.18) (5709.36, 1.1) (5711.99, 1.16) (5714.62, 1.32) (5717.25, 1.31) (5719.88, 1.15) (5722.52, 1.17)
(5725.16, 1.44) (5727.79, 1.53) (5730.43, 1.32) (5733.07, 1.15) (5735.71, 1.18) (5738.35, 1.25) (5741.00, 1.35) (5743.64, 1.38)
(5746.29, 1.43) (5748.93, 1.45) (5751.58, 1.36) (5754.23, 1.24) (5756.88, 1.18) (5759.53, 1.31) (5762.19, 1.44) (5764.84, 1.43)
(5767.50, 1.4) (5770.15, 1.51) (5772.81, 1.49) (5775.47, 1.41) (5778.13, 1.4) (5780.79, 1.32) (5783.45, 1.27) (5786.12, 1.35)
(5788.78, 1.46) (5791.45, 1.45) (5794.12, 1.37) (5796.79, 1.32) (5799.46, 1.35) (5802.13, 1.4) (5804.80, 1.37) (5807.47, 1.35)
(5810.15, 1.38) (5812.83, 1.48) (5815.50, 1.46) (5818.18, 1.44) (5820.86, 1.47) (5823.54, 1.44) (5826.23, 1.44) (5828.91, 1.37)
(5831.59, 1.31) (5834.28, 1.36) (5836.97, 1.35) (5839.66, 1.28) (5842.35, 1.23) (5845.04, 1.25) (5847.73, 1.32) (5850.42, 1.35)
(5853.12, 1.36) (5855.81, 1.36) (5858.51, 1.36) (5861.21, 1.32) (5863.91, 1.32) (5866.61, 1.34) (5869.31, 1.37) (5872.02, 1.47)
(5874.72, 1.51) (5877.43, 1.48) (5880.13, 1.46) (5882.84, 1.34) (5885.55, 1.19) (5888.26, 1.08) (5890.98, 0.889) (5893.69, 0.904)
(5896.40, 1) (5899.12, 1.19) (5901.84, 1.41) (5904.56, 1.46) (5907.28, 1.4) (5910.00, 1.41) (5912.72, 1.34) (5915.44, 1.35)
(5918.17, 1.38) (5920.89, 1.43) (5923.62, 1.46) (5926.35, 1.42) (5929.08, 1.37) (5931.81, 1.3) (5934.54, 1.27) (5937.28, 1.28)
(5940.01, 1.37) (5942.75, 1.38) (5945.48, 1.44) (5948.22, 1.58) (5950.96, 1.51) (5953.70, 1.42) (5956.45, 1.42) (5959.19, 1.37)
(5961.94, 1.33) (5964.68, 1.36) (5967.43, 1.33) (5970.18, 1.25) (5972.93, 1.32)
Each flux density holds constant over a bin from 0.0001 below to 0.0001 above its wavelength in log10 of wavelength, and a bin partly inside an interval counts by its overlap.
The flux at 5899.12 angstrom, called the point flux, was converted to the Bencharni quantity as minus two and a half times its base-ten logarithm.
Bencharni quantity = -0.19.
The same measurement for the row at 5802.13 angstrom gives -0.37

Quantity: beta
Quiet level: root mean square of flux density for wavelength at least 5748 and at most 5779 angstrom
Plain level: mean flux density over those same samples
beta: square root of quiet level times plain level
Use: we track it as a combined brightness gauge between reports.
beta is 1.39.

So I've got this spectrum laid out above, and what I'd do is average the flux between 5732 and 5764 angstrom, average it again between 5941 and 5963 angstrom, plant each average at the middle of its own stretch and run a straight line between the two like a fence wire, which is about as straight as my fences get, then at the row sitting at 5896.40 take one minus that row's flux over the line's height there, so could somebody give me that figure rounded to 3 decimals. 0.285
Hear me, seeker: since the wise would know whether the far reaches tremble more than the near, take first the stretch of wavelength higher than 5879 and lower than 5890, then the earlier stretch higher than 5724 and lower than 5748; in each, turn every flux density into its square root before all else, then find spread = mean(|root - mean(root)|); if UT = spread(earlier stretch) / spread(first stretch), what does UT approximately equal 0.7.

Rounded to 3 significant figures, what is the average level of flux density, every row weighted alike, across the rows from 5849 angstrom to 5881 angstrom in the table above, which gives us 1.39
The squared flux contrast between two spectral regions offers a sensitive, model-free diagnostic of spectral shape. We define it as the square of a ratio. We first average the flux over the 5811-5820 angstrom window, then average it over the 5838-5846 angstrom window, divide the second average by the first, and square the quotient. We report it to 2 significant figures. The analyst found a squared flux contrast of 0.74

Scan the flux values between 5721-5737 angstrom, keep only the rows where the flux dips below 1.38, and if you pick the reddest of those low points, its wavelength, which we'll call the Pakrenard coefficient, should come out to 5735.71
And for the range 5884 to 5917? 5915.44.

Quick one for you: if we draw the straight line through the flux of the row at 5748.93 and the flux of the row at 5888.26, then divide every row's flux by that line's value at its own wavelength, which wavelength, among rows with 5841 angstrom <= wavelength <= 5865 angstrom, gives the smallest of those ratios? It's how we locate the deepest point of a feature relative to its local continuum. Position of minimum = 5842.35 angstrom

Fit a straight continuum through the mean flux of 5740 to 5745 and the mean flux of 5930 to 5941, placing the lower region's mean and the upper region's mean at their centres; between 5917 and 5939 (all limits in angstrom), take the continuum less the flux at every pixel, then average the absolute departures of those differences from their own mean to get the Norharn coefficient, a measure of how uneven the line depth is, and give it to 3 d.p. 0.059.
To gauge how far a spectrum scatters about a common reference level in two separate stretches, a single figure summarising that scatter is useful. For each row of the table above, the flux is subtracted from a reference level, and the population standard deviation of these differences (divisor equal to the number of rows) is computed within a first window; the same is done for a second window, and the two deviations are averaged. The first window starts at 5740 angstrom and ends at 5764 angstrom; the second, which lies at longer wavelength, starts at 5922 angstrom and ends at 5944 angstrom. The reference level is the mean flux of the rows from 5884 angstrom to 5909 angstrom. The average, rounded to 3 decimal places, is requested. 0.075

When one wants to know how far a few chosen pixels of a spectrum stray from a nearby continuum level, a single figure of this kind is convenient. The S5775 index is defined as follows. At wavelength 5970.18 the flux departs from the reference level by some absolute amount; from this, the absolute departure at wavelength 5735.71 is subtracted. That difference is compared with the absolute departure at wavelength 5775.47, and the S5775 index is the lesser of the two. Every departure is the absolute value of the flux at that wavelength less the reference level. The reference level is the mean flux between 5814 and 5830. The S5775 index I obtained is -0.07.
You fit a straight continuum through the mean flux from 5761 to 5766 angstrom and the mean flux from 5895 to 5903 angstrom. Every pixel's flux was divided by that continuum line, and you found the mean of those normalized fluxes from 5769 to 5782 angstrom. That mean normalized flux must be 1.01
